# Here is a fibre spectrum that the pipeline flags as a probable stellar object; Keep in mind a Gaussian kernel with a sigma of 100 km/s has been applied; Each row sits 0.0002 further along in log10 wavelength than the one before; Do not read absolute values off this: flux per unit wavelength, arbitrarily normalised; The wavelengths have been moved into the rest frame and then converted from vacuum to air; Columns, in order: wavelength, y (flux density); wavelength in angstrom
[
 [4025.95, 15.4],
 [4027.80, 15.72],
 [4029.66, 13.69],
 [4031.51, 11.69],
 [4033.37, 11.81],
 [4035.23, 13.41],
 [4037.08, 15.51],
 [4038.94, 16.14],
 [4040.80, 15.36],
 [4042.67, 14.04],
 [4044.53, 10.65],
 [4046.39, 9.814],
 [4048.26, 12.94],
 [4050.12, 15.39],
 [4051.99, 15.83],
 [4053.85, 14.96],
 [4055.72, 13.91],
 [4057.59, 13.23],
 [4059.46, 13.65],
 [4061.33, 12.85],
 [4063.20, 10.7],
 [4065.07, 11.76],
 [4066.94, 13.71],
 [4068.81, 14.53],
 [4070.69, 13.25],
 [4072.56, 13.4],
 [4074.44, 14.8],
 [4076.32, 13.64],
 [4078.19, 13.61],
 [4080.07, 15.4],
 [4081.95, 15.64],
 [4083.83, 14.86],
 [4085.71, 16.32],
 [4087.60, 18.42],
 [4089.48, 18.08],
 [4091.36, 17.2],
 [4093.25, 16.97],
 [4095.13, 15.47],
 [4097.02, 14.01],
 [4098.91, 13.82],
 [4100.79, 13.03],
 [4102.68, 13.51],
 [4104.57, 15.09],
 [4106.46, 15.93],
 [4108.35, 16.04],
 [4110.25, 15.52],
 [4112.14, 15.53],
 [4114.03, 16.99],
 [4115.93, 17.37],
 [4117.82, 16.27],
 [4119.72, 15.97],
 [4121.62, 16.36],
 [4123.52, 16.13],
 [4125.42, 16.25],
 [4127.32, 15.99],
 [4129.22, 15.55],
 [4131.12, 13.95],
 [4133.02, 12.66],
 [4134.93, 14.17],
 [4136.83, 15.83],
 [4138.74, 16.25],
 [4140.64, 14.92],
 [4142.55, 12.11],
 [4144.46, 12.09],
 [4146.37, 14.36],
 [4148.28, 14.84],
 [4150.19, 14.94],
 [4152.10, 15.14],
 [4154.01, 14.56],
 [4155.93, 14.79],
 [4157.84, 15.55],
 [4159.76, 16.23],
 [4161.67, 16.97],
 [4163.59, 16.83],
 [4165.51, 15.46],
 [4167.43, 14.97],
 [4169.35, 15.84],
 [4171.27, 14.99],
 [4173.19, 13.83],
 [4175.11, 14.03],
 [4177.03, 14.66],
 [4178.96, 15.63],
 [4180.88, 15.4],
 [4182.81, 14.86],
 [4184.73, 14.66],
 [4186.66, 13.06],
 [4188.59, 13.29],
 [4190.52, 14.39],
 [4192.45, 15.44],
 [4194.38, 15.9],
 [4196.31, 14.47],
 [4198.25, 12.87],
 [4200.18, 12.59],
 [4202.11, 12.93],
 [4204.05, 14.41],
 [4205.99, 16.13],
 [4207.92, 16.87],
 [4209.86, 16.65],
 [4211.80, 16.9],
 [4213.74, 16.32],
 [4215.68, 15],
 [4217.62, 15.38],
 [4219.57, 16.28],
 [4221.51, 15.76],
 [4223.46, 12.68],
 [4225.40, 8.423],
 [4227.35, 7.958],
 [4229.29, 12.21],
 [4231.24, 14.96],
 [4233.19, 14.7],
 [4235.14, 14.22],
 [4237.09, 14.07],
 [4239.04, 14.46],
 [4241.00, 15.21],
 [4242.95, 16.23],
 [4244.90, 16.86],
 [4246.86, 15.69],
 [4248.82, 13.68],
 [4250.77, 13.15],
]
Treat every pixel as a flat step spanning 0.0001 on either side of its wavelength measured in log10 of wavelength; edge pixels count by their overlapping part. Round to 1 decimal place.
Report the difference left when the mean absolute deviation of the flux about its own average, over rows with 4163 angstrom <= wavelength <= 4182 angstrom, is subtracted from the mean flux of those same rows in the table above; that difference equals 14.5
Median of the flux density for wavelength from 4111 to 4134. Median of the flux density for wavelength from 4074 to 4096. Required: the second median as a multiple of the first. 0.969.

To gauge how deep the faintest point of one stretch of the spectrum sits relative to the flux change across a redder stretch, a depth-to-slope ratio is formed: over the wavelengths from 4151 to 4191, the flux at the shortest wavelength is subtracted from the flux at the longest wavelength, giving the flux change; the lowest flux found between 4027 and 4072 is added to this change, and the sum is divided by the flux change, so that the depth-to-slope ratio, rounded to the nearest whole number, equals -12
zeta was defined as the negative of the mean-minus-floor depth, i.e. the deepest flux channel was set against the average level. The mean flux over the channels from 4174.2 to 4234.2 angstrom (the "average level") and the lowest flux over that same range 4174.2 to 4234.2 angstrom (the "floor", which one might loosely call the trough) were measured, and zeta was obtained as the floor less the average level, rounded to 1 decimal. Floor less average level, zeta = -6.4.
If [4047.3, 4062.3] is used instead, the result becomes -1.2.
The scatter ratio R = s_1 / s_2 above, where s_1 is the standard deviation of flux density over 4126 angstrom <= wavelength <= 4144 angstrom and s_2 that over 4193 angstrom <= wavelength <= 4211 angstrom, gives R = 0.88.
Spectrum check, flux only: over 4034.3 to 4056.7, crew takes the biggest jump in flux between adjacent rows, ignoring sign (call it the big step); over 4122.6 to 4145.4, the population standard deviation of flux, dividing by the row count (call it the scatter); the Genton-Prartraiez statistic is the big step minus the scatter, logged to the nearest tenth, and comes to 1.8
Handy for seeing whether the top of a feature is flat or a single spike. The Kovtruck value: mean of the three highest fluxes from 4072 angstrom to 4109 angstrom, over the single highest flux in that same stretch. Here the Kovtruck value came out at 0.972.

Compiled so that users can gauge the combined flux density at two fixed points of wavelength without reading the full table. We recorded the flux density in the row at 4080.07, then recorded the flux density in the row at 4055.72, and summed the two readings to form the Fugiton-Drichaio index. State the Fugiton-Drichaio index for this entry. 29.3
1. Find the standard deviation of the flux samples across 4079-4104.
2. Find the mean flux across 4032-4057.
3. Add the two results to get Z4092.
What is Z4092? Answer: 15.5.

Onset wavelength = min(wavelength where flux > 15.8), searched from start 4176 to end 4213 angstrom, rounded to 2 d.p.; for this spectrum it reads 4194.38 angstrom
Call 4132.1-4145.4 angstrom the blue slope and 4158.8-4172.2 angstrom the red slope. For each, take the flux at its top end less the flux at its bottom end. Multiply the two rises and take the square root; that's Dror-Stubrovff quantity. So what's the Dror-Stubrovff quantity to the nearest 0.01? 0.84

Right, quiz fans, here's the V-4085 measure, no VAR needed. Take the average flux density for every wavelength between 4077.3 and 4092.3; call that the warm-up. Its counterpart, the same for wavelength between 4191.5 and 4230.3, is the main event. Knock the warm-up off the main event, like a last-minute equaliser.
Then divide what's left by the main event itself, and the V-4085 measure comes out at -0.14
